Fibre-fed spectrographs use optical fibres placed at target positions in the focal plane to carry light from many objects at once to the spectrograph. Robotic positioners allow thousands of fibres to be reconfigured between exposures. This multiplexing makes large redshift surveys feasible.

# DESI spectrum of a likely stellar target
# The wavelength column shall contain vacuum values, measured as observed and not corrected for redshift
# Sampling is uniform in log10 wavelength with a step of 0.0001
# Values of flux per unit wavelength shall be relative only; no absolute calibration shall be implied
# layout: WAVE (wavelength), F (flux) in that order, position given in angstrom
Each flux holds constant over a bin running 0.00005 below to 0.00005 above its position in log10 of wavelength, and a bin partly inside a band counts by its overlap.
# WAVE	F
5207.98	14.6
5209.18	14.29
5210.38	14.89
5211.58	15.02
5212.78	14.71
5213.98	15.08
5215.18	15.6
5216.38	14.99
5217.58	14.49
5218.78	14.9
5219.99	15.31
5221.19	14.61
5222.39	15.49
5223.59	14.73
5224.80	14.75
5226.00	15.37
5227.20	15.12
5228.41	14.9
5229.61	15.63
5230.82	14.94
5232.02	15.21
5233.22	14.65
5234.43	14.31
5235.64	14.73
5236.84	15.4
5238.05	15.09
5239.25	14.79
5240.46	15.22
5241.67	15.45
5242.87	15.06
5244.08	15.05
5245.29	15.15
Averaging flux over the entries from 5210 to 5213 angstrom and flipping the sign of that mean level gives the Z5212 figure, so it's -14.9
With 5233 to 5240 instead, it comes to -14.8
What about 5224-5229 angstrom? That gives -15.0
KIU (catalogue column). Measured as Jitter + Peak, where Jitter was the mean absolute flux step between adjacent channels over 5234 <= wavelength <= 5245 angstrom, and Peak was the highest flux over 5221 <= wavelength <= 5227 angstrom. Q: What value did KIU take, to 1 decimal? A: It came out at 15.8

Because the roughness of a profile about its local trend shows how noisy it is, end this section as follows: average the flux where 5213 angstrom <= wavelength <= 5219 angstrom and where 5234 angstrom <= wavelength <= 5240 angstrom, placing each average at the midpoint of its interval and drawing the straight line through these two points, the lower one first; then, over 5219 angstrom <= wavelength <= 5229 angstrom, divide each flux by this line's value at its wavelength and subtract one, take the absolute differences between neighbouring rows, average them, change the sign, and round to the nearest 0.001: -0.033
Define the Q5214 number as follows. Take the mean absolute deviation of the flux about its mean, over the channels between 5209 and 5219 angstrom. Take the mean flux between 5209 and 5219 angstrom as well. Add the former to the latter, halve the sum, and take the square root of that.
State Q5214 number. 2.75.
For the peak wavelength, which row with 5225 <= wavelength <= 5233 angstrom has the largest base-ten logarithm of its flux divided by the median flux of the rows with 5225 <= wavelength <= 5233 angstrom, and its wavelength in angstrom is 5229.61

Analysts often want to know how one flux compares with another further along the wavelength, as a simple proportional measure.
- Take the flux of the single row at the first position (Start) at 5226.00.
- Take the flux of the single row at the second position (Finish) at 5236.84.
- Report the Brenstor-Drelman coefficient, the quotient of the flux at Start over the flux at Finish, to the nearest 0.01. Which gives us 1.00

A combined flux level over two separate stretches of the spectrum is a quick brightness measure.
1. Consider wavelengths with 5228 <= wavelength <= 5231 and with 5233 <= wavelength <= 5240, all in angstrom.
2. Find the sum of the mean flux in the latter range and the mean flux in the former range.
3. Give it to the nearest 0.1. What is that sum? 30.0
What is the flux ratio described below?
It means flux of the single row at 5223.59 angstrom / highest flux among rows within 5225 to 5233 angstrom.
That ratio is 0.942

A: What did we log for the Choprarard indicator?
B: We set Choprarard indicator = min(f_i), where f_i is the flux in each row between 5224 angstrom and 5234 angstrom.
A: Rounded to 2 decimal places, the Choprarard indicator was 14.65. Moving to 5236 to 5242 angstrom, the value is 14.79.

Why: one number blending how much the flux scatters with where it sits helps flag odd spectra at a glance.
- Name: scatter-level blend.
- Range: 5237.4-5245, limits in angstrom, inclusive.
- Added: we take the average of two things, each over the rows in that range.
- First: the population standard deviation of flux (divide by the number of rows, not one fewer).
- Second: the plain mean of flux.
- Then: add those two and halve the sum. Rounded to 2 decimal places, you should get 7.65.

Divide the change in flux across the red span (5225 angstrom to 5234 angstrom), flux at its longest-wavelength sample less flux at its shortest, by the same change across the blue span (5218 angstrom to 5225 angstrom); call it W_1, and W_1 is 4.8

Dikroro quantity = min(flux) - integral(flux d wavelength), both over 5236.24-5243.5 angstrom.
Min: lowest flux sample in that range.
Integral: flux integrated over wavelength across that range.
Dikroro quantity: -95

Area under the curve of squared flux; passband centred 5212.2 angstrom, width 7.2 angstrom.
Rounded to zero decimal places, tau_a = 1607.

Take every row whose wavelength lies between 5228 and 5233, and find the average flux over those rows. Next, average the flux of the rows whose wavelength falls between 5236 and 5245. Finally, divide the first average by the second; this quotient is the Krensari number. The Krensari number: 1.00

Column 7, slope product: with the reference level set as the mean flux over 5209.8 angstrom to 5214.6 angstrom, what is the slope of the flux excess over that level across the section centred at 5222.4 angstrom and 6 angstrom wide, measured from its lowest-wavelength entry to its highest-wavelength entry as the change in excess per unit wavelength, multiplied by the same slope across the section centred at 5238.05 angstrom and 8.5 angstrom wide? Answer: -0.018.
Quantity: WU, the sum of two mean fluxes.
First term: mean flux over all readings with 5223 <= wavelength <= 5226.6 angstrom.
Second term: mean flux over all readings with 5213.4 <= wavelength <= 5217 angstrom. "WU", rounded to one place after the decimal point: 30.2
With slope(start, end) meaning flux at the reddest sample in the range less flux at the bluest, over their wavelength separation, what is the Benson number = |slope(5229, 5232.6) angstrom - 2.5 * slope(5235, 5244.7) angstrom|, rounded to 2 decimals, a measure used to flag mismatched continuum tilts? 0.27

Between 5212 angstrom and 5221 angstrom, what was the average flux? 15.0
